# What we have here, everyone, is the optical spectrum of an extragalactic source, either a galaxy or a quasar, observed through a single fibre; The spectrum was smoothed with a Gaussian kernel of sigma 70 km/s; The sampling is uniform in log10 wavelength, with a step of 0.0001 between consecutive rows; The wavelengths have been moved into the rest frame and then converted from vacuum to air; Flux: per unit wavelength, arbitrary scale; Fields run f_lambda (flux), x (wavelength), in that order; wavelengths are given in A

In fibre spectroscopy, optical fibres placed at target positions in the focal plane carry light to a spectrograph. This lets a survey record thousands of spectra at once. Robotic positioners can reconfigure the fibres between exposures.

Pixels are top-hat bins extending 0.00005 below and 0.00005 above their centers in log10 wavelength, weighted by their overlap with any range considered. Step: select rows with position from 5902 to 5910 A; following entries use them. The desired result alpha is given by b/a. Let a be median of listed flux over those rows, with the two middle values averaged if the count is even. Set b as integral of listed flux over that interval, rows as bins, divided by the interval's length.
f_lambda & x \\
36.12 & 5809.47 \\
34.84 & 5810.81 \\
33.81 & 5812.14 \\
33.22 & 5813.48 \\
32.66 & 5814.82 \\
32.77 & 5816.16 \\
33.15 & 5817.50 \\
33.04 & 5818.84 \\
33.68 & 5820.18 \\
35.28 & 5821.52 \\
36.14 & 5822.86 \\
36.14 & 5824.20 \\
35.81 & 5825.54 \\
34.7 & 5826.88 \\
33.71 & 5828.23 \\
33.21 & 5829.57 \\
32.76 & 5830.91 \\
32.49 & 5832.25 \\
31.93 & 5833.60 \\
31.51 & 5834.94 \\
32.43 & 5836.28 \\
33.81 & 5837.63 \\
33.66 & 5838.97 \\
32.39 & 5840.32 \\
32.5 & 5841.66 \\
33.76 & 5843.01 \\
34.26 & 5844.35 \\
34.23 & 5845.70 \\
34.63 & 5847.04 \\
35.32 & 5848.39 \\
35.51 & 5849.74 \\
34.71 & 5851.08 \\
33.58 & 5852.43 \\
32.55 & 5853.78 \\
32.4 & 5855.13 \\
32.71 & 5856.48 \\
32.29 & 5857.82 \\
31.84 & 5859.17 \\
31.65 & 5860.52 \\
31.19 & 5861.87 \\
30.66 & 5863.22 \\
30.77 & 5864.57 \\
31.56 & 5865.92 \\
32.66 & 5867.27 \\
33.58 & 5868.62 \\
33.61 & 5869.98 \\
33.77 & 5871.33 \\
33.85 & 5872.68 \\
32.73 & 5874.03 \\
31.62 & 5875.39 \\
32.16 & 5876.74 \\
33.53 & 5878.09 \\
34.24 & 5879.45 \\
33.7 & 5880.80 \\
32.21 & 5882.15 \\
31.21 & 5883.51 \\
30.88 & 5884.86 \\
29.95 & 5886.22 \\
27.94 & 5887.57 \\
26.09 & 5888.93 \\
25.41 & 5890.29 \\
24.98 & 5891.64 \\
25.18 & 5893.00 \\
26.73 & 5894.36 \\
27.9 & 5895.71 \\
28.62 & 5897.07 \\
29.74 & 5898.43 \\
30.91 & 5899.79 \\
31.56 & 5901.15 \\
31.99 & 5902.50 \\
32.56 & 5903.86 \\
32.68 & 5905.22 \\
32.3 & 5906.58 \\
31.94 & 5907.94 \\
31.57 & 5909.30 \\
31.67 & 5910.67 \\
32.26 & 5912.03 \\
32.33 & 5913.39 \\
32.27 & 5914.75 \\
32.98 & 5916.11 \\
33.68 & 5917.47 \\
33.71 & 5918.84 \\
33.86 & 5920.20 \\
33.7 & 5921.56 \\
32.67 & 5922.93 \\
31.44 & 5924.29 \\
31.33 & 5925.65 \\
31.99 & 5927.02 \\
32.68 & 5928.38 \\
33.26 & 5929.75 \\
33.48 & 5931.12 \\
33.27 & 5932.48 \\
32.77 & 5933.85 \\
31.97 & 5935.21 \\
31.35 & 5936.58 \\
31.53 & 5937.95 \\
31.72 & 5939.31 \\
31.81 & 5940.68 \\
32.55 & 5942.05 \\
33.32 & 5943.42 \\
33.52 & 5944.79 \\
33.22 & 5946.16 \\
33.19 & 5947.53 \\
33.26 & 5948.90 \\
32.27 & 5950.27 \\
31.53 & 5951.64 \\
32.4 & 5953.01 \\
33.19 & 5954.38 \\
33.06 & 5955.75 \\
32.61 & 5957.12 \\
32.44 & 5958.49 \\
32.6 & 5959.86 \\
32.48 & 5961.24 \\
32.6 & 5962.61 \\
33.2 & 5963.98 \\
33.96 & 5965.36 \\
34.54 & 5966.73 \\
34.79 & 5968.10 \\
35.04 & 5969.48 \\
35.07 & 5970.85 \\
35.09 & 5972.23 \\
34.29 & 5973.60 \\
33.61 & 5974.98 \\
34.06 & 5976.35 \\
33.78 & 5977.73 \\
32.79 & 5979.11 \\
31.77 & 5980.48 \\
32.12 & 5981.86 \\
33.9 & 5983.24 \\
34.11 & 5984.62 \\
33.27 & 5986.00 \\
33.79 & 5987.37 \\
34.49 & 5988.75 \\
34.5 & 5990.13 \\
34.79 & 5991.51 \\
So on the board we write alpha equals 1.00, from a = 32.1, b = 32.1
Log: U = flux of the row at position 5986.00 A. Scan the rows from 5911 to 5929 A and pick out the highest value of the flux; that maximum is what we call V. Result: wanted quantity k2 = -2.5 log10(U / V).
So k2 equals 0.02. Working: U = 33.27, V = 33.86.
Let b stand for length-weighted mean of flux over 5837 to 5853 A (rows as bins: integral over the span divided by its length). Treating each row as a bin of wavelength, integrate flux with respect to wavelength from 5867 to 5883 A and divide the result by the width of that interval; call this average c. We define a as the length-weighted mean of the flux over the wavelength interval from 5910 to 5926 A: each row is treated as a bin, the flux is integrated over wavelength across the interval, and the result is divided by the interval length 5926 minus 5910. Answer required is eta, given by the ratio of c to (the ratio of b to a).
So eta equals 31.8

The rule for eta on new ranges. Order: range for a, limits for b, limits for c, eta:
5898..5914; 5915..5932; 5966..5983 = 32.8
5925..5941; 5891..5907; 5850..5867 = 35.2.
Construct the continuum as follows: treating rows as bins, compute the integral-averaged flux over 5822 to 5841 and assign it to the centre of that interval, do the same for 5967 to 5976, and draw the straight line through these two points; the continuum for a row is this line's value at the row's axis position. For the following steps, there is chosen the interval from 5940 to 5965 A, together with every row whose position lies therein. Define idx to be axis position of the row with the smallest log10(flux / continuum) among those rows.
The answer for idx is 5951.64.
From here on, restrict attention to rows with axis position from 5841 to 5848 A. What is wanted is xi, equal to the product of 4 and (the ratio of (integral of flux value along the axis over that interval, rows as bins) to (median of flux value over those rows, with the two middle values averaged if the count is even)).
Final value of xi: 27.76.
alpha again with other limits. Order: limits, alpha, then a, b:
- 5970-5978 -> 1.01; 34.2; 34.4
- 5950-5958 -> 1.00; 32.5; 32.5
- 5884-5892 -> 1.03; 27.0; 27.7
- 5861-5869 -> 1.01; 31.4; 31.7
